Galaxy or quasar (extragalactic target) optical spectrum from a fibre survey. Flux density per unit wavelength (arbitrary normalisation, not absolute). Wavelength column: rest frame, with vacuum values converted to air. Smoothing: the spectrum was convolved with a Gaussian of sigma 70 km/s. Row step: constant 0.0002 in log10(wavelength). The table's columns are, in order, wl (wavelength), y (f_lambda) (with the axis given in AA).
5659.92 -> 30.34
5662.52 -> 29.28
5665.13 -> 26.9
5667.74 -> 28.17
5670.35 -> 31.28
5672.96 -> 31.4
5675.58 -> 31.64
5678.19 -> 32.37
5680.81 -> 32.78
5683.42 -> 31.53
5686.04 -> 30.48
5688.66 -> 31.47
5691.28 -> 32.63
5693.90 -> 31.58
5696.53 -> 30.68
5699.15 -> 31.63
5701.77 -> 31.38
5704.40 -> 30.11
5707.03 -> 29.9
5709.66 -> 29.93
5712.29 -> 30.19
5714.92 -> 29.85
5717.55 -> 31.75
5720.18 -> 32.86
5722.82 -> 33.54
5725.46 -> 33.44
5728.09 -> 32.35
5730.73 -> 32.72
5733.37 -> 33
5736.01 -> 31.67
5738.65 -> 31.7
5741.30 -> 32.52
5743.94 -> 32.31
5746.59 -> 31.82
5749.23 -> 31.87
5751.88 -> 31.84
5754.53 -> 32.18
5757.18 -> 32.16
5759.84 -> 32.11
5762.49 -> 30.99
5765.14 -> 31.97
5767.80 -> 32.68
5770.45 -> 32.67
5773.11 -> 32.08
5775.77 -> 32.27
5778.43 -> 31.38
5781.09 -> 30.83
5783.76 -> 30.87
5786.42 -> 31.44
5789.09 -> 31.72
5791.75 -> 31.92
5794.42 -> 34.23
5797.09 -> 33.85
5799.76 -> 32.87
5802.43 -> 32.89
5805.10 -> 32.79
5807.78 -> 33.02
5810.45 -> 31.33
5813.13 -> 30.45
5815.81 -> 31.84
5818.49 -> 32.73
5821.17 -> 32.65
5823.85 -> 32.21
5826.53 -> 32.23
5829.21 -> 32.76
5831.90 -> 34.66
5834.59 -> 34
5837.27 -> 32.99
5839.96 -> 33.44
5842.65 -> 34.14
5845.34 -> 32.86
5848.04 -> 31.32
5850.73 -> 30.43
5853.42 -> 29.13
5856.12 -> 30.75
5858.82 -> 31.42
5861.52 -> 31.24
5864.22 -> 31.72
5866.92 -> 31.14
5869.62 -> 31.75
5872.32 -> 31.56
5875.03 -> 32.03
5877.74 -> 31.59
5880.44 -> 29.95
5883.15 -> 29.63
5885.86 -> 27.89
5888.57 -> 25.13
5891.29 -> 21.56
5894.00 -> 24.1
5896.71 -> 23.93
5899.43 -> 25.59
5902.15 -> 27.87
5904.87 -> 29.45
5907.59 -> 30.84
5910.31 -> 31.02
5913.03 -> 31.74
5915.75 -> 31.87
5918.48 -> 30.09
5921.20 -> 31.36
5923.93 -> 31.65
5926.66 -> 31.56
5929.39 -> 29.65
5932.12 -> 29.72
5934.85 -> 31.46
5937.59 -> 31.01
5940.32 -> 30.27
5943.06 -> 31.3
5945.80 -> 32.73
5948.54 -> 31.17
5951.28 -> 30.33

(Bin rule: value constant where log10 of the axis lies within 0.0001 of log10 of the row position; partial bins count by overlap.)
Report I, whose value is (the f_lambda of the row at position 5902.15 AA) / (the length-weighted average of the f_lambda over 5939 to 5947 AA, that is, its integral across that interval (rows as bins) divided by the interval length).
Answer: 0.89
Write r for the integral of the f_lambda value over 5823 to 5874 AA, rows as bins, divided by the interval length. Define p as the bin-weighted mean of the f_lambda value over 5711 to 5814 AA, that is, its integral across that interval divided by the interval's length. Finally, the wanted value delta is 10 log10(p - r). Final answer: -16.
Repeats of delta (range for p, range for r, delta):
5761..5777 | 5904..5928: 0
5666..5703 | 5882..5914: 6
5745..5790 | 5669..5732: -6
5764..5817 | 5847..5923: 4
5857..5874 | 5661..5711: -2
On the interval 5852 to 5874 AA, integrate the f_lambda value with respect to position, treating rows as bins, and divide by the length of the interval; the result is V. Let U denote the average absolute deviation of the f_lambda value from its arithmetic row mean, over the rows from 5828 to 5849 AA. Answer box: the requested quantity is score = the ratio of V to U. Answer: 39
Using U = 0.79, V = 31.1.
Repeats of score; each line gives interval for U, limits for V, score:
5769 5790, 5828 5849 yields 63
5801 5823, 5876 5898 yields 36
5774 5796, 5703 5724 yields 42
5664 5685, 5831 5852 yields 20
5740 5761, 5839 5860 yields 164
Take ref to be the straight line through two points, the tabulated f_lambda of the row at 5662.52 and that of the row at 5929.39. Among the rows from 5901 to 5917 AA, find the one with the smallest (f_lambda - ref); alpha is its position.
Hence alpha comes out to 5902.15 AA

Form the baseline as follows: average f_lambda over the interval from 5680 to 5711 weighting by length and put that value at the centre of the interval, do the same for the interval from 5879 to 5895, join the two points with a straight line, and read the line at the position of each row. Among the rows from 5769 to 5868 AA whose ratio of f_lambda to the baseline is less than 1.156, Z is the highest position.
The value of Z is 5866.92 AA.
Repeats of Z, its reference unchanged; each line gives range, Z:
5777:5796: 5791.75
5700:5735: 5733.37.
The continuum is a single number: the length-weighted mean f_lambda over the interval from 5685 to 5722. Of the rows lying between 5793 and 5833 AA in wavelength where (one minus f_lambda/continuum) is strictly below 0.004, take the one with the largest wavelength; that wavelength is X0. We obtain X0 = 5831.90 AA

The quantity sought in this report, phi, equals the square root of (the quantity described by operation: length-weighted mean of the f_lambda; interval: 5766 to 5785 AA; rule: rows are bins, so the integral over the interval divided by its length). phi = 5.64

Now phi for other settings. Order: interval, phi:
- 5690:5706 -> 5.59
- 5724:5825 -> 5.67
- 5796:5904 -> 5.55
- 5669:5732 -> 5.62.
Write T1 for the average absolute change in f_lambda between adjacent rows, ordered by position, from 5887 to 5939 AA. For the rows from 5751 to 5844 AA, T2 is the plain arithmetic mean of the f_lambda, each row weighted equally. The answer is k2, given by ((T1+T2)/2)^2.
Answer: 283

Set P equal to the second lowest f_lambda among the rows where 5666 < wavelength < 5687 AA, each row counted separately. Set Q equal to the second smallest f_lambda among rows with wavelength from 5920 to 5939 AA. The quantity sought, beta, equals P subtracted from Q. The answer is -0.8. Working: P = 30.48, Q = 29.72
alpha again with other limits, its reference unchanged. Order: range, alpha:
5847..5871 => 5853.42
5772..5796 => 5781.09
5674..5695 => 5686.04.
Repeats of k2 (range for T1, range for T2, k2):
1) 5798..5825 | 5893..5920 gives 214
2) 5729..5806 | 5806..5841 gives 274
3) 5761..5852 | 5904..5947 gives 251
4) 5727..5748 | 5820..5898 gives 242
